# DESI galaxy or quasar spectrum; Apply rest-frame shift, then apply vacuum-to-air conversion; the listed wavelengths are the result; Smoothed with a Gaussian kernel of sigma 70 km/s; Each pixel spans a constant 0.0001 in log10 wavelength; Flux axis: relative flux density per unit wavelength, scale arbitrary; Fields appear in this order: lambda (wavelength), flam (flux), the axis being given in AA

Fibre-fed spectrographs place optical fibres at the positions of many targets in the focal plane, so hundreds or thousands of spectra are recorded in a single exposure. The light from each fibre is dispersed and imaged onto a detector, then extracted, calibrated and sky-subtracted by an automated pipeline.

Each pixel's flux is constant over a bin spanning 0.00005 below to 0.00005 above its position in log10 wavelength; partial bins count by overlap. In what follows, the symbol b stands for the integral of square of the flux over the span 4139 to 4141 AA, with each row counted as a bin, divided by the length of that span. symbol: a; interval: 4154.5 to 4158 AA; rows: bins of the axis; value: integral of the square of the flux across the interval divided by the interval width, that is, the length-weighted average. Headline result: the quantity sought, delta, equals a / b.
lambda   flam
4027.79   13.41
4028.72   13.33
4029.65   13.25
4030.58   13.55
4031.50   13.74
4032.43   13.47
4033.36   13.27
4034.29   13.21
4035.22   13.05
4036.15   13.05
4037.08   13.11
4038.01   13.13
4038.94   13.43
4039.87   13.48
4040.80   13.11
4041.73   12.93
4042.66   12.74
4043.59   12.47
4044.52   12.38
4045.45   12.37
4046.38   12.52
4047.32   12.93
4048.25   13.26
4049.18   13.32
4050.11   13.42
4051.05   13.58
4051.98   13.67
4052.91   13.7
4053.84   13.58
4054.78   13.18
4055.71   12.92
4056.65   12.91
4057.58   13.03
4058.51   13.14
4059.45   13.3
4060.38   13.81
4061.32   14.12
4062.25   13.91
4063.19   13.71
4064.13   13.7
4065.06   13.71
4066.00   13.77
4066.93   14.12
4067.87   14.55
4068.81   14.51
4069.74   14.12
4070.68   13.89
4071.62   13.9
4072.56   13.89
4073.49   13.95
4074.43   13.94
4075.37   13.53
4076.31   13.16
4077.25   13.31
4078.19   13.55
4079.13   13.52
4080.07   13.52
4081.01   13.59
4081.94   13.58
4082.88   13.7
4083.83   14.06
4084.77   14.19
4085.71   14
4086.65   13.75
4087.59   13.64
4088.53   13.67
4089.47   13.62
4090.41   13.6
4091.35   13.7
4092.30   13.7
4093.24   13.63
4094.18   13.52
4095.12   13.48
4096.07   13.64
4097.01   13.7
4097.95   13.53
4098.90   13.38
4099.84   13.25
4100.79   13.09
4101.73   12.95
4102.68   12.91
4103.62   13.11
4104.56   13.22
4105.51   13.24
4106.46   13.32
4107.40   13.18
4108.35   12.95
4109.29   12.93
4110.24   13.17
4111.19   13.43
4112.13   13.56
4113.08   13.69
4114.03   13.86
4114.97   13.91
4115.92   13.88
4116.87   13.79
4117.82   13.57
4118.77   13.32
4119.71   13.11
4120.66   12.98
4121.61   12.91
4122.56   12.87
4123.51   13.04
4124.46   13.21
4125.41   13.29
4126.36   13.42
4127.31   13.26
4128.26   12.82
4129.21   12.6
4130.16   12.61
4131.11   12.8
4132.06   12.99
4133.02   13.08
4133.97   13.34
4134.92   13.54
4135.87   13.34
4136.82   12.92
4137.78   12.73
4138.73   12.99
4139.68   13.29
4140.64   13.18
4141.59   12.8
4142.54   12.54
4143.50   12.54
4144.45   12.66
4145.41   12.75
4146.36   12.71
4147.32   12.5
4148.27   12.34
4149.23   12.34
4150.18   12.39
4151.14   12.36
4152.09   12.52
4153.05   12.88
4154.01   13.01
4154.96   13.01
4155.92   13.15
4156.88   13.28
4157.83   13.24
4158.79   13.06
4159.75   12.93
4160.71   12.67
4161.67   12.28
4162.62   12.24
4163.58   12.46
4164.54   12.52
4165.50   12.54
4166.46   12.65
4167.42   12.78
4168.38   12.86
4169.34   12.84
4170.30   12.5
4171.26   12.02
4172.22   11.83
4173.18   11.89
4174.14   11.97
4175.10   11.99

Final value 0.99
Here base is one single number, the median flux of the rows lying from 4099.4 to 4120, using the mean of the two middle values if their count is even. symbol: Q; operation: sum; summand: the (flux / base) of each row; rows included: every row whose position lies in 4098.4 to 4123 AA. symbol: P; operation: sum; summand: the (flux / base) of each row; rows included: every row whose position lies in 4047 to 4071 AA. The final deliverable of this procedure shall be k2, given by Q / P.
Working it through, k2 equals 0.98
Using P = 26.7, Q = 26.1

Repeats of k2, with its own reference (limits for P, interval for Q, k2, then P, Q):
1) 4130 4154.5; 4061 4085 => 1.08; 25.2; 27.1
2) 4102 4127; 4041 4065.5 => 1.00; 26.1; 26.0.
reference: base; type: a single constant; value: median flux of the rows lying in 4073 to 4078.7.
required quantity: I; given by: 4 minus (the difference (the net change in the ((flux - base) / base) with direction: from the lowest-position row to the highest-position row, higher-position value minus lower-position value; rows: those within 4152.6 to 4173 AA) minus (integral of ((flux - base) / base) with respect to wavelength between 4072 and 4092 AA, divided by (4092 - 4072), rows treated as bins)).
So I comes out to 4.09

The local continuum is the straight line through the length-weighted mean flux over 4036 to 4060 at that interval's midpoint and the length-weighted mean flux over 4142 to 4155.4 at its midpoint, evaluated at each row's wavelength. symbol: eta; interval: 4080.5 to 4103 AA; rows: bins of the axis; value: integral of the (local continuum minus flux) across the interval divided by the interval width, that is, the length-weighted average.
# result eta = -0.7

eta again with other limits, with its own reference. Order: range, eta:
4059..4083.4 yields -0.8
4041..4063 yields -0.1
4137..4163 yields -0.2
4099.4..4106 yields -0.3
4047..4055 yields -0.3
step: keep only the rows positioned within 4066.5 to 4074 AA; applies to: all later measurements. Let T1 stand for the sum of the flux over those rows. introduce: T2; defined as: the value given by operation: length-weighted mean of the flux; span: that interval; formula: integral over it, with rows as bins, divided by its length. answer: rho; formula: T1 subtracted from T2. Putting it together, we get -99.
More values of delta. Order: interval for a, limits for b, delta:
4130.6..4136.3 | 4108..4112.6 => 0.99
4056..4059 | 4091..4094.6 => 0.91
